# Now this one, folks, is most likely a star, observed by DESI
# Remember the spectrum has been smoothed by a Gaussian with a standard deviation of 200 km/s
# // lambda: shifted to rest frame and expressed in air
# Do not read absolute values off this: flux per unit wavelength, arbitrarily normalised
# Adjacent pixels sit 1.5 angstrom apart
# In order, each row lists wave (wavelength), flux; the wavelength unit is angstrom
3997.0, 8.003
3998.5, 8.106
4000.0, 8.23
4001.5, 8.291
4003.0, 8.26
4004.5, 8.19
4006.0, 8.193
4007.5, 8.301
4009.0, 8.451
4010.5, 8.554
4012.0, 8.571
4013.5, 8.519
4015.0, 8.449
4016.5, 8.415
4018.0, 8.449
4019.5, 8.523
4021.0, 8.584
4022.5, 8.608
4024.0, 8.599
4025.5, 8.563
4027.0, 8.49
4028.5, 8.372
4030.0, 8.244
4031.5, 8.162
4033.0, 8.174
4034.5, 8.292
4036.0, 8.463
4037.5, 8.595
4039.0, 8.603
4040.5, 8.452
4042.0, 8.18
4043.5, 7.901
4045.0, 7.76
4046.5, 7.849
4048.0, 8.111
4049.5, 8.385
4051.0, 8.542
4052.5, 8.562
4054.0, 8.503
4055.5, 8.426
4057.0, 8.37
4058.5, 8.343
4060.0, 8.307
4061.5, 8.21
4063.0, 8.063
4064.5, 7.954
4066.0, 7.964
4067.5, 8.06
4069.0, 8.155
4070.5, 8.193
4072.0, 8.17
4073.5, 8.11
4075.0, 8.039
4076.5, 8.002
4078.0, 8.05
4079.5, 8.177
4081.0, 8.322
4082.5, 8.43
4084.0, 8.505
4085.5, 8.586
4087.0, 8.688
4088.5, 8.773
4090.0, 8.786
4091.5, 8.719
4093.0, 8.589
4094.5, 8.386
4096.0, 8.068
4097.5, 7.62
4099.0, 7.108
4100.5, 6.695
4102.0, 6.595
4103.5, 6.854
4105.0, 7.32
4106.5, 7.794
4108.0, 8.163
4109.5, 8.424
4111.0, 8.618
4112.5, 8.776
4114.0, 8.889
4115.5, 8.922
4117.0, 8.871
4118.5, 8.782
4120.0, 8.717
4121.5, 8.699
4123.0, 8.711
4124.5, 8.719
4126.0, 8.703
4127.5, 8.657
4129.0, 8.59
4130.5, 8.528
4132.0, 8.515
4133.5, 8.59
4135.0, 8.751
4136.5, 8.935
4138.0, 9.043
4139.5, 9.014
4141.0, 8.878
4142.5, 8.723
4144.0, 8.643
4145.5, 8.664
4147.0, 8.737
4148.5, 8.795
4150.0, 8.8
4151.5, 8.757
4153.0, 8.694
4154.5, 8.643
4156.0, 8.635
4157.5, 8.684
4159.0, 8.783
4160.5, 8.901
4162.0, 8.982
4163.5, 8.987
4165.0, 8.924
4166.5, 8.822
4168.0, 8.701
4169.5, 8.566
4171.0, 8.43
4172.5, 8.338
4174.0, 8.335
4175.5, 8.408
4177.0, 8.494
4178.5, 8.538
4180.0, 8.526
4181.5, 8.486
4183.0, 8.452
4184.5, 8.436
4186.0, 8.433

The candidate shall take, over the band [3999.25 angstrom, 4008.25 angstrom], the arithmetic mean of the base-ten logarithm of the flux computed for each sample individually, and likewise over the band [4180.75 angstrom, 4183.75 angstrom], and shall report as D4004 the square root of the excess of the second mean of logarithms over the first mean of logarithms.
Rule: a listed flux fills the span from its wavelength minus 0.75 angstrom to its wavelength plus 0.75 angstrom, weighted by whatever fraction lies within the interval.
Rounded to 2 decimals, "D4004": 0.11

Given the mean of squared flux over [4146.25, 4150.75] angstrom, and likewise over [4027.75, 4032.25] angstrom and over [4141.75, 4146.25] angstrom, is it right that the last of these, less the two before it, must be -70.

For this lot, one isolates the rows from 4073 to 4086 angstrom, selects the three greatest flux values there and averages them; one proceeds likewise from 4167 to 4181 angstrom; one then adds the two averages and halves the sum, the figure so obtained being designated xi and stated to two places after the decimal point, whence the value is 8.55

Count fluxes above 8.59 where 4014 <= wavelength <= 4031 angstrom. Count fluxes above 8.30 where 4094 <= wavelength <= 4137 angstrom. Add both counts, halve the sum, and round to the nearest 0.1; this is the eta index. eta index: 11.0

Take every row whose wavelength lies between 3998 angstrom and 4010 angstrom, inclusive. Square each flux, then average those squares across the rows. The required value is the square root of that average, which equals 8.3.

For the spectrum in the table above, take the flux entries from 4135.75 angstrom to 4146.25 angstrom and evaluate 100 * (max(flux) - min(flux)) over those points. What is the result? 40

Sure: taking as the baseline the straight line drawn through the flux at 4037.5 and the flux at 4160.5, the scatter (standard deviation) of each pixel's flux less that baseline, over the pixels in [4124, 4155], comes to 0.14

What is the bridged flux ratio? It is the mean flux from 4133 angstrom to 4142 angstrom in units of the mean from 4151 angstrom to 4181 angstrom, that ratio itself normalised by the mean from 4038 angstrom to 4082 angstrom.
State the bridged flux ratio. 0.125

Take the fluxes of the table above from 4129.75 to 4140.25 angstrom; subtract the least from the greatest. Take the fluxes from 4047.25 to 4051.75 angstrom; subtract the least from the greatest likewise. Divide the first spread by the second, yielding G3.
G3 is 1.2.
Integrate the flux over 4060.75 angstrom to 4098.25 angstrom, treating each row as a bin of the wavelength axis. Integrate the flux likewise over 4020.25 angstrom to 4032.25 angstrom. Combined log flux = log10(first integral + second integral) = 2.61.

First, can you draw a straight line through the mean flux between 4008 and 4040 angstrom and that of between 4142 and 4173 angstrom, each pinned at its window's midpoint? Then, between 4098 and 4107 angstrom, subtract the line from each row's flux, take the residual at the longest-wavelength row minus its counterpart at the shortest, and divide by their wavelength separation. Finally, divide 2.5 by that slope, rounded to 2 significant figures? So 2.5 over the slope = 28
